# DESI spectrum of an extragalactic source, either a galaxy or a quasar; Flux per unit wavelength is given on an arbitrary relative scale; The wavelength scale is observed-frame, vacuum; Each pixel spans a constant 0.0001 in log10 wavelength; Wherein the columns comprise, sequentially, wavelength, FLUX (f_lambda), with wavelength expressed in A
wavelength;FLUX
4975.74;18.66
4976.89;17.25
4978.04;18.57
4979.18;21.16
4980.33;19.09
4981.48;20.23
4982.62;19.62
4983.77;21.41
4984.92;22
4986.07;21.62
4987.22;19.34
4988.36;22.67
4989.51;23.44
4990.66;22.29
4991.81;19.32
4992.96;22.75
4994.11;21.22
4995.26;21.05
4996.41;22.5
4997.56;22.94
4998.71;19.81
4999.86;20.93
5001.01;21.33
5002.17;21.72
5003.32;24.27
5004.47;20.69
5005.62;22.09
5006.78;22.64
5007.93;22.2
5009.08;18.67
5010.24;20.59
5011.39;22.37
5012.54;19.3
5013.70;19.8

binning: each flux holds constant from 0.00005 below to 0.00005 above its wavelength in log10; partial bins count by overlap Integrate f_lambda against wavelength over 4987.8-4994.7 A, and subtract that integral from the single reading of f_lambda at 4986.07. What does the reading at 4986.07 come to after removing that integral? -130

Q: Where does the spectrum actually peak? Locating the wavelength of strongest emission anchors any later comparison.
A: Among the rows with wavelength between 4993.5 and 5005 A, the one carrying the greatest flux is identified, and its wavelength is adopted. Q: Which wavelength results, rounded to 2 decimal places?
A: 5003.32 A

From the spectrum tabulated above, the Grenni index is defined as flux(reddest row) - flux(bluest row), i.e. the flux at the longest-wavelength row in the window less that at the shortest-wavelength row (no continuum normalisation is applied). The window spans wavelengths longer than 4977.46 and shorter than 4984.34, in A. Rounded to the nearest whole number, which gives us 3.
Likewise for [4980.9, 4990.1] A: 3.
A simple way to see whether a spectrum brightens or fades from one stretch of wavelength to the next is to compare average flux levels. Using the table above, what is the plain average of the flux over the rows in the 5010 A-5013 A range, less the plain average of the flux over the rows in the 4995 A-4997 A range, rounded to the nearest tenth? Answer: -1.0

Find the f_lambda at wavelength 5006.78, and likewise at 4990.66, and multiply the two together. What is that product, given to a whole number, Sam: 505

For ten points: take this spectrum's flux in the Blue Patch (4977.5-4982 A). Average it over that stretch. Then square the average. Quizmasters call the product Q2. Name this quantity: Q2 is 391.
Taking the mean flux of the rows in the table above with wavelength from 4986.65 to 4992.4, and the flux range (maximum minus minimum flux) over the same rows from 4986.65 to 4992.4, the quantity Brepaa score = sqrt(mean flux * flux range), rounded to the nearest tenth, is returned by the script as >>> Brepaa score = 9.4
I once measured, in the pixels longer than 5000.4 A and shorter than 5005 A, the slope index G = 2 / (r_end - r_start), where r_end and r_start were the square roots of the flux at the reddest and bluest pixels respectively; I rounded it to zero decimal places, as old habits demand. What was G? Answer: -29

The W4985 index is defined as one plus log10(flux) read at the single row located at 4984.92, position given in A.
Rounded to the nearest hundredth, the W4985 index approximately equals 2.34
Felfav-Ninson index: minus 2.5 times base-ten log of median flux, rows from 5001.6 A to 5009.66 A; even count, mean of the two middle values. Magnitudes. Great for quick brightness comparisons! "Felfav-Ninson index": -3.36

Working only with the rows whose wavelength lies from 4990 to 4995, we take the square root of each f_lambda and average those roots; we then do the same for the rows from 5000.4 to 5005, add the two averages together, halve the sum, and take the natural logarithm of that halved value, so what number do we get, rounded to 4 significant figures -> 1.538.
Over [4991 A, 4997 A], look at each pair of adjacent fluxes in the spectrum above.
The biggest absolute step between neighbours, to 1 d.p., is 3.4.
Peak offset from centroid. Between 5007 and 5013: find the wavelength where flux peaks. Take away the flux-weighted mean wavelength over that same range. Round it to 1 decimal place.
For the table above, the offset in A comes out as 1.2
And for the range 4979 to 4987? 2.2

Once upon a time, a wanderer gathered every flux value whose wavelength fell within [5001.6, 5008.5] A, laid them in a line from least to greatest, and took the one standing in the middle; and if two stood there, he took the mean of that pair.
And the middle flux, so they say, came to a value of 22.1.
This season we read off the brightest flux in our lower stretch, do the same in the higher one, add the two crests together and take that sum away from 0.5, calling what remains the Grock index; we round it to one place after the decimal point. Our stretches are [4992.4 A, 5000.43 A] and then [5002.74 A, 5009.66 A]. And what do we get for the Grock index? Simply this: -46.7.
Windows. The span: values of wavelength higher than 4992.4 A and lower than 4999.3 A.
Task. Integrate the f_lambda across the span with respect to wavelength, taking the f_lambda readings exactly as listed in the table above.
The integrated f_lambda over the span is 150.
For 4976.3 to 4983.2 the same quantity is 133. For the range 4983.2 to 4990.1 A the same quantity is 150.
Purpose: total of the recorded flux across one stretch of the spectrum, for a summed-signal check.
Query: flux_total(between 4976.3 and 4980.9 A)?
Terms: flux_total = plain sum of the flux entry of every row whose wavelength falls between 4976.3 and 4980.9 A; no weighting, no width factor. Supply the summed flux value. 76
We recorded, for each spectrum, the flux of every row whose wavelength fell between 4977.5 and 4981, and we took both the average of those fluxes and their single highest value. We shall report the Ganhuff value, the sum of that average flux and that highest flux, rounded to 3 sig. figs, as 40.8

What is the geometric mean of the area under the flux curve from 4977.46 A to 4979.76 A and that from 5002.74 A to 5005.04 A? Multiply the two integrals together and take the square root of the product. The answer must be 48.6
